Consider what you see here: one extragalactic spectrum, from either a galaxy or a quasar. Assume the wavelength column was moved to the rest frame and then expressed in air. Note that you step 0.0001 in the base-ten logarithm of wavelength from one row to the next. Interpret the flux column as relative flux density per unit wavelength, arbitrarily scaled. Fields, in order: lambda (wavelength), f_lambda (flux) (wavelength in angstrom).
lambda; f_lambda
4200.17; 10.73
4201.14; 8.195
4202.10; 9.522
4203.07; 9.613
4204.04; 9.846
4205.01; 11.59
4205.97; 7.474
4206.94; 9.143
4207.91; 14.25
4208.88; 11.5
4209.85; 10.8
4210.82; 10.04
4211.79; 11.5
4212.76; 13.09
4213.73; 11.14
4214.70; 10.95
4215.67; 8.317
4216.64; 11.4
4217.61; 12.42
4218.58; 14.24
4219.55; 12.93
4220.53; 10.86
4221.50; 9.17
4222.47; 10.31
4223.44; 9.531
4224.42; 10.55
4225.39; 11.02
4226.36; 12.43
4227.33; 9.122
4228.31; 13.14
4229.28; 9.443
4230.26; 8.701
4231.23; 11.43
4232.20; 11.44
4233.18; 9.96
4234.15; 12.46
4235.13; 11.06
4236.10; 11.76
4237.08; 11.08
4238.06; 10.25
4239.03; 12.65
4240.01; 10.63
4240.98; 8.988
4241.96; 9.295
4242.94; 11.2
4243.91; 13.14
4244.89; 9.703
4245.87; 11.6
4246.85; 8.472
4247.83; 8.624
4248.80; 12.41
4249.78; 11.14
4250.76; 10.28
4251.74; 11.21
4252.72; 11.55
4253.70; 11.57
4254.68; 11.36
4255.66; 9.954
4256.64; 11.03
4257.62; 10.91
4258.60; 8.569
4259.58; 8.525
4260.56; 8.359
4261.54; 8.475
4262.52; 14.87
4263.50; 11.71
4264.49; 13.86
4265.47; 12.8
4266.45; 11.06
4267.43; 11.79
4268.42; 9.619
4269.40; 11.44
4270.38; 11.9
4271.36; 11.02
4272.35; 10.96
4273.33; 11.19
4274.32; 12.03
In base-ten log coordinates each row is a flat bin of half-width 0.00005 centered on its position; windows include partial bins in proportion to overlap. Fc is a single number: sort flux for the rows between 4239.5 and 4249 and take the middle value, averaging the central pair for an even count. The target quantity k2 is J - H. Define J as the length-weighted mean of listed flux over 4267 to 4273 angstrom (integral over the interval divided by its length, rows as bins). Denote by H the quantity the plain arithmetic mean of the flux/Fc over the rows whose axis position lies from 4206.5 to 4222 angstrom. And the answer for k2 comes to 10.0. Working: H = 1.12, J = 11.1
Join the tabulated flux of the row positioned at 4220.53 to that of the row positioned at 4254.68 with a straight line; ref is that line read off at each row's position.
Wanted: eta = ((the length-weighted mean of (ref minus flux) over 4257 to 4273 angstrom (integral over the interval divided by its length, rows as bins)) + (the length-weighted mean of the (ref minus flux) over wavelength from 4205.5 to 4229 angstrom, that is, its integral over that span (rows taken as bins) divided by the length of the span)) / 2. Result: 0.14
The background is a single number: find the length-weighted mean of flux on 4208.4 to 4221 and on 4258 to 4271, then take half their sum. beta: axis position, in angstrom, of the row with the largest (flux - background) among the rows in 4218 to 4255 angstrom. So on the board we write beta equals 4218.58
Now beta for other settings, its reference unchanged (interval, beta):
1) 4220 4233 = 4228.31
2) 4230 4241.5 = 4239.03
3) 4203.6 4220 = 4207.91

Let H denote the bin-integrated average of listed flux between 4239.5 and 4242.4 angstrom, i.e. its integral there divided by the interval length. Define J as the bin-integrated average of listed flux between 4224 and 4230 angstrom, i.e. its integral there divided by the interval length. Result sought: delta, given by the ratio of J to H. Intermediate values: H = 9.7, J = 10.9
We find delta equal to 1.13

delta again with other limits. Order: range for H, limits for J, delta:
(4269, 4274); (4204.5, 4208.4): 0.94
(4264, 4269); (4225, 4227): 0.98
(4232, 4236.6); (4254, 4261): 0.87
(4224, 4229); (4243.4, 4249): 0.94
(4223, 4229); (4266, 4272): 1.02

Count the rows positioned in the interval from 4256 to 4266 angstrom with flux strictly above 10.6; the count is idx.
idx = 6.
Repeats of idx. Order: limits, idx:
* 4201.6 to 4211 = 4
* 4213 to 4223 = 7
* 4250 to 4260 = 6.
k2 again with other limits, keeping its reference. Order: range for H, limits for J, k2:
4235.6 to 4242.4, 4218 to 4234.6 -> 9.9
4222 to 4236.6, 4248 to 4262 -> 9.3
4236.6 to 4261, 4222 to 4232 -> 9.6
